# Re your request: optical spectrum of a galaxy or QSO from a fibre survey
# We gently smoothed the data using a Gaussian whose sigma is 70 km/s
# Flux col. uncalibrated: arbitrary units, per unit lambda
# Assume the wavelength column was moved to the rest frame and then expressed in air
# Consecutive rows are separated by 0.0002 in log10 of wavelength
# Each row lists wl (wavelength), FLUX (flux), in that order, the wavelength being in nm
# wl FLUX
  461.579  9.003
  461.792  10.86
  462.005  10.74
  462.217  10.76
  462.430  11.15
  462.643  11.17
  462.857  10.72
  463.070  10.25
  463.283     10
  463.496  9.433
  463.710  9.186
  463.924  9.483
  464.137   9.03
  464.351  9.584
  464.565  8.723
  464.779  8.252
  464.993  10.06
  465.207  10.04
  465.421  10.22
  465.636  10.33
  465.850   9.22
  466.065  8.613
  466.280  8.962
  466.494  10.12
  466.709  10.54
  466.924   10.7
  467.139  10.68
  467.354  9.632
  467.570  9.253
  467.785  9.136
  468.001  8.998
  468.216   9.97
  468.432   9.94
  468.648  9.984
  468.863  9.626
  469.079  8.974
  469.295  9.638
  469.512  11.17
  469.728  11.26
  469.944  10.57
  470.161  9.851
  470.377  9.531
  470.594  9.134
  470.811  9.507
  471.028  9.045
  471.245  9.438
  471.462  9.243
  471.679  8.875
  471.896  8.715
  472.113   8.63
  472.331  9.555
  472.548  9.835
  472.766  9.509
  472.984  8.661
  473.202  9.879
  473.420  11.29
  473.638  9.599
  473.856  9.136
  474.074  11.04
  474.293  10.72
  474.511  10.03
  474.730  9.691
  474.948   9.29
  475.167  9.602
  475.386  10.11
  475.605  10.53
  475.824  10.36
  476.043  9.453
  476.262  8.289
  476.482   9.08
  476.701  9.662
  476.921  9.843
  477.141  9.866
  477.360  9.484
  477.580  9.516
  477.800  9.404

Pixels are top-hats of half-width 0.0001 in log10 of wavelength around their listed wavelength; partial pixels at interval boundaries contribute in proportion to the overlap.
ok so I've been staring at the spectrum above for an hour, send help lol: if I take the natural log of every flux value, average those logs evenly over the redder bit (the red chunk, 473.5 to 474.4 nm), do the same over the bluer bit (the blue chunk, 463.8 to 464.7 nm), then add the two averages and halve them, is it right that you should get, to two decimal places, 2.27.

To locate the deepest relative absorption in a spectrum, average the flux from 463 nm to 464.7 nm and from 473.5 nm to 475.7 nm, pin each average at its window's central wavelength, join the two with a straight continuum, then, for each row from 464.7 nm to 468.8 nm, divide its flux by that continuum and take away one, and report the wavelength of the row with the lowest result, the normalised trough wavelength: 464.779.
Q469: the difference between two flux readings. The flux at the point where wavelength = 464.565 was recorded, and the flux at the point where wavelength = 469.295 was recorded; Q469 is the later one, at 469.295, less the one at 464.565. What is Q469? 0.9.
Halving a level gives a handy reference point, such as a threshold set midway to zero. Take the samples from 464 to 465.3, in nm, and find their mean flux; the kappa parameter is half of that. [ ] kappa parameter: 4.64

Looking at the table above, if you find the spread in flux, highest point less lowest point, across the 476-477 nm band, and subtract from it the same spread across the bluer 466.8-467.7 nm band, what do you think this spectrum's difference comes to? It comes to 0.1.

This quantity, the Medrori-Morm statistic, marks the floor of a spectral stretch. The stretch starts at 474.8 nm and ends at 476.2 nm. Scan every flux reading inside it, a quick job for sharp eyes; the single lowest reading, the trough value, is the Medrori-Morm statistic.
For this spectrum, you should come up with 9.29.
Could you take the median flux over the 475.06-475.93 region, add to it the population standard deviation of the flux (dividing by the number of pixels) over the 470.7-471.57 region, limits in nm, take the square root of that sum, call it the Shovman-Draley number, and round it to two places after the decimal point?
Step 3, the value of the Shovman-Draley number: 3.23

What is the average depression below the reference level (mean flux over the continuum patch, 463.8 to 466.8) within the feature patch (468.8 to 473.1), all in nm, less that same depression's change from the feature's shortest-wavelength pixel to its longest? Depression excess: -1.0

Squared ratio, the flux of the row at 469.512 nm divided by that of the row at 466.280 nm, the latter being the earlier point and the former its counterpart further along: 1.6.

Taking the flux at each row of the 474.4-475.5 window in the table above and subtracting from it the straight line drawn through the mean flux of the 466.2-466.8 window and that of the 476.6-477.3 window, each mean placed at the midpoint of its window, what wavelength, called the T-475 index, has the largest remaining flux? 475.386 nm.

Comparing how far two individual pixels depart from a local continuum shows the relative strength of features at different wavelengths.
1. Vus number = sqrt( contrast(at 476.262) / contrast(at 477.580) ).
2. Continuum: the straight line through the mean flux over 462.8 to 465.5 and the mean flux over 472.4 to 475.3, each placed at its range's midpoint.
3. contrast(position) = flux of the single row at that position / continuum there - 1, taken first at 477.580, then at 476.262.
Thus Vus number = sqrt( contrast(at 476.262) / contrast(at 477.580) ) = 1.9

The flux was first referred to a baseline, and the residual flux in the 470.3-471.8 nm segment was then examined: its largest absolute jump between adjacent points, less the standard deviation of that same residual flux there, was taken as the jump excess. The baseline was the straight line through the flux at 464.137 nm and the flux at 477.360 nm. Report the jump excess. 0.2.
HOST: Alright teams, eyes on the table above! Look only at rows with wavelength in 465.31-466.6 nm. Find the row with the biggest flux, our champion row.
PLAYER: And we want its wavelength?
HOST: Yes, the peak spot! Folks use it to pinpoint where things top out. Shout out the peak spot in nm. 465.636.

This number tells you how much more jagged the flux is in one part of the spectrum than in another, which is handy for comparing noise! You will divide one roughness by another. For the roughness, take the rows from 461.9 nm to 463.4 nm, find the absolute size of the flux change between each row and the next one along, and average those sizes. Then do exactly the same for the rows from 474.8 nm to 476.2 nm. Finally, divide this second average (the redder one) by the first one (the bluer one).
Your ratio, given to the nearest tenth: 1.7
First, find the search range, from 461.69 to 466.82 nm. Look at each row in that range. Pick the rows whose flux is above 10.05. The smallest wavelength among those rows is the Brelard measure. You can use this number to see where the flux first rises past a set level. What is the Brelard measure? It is 461.792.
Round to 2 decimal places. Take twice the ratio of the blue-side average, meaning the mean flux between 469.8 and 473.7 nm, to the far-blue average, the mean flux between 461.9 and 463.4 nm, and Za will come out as 1.78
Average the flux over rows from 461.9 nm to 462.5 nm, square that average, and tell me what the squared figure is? 118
